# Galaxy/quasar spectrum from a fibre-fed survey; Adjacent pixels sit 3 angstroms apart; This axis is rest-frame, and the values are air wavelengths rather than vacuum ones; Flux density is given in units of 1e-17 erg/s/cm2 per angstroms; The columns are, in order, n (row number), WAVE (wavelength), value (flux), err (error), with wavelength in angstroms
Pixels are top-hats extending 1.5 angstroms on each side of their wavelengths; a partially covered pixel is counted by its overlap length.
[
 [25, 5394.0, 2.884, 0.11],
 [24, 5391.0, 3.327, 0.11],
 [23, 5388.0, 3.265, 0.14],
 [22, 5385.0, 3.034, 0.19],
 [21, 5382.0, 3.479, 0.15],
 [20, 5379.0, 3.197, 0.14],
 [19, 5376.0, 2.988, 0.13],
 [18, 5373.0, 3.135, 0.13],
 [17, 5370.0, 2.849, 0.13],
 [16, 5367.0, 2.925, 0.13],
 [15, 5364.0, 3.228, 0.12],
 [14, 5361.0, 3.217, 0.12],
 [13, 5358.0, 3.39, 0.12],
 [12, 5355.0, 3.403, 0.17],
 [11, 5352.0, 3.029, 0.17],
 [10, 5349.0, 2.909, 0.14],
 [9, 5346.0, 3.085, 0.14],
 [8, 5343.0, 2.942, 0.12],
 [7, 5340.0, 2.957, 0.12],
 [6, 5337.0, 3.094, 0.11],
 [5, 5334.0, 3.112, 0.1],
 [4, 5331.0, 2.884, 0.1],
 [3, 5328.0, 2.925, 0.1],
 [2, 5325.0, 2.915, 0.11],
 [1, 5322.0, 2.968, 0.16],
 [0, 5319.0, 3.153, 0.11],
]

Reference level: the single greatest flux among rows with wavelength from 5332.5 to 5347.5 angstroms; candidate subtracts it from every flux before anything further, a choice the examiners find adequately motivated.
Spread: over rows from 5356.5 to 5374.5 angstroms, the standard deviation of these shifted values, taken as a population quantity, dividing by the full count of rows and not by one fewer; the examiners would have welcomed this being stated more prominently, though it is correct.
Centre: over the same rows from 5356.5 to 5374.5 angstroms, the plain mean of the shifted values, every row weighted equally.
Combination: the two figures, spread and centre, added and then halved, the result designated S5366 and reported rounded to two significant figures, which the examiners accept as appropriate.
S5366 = 0.099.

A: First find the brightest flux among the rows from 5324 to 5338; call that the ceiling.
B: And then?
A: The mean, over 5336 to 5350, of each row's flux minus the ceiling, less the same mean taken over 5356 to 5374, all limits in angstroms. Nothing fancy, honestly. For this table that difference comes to -0.13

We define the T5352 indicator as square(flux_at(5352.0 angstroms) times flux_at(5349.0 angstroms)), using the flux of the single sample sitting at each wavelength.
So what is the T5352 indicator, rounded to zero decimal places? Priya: 78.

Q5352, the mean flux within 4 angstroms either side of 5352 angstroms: 3.11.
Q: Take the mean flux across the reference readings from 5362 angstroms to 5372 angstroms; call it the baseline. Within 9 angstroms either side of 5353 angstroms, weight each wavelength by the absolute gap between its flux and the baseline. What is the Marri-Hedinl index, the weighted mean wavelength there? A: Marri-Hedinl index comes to 5355.9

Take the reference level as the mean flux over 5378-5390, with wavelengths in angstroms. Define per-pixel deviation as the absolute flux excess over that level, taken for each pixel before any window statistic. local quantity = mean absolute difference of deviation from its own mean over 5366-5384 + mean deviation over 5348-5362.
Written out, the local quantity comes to 0.28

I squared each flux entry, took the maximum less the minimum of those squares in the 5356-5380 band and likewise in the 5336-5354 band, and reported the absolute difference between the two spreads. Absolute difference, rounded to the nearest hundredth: 2.26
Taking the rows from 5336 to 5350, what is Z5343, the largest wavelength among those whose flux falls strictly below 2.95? 5349.0 angstroms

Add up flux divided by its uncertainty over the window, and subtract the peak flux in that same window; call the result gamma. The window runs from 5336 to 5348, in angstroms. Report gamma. 96.2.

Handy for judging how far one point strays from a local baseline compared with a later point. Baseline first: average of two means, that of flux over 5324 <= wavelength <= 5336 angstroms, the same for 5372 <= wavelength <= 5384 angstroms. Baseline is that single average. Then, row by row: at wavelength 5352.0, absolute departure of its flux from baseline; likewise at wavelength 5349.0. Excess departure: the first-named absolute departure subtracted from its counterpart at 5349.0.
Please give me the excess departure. 0.12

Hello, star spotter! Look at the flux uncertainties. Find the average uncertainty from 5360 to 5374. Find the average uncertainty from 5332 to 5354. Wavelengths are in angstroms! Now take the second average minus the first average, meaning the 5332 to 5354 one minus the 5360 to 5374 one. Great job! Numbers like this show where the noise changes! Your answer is 0.003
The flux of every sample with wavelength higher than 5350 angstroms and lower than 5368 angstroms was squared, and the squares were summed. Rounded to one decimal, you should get 61.6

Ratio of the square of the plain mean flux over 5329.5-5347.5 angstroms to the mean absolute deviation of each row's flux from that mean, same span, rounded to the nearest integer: 107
